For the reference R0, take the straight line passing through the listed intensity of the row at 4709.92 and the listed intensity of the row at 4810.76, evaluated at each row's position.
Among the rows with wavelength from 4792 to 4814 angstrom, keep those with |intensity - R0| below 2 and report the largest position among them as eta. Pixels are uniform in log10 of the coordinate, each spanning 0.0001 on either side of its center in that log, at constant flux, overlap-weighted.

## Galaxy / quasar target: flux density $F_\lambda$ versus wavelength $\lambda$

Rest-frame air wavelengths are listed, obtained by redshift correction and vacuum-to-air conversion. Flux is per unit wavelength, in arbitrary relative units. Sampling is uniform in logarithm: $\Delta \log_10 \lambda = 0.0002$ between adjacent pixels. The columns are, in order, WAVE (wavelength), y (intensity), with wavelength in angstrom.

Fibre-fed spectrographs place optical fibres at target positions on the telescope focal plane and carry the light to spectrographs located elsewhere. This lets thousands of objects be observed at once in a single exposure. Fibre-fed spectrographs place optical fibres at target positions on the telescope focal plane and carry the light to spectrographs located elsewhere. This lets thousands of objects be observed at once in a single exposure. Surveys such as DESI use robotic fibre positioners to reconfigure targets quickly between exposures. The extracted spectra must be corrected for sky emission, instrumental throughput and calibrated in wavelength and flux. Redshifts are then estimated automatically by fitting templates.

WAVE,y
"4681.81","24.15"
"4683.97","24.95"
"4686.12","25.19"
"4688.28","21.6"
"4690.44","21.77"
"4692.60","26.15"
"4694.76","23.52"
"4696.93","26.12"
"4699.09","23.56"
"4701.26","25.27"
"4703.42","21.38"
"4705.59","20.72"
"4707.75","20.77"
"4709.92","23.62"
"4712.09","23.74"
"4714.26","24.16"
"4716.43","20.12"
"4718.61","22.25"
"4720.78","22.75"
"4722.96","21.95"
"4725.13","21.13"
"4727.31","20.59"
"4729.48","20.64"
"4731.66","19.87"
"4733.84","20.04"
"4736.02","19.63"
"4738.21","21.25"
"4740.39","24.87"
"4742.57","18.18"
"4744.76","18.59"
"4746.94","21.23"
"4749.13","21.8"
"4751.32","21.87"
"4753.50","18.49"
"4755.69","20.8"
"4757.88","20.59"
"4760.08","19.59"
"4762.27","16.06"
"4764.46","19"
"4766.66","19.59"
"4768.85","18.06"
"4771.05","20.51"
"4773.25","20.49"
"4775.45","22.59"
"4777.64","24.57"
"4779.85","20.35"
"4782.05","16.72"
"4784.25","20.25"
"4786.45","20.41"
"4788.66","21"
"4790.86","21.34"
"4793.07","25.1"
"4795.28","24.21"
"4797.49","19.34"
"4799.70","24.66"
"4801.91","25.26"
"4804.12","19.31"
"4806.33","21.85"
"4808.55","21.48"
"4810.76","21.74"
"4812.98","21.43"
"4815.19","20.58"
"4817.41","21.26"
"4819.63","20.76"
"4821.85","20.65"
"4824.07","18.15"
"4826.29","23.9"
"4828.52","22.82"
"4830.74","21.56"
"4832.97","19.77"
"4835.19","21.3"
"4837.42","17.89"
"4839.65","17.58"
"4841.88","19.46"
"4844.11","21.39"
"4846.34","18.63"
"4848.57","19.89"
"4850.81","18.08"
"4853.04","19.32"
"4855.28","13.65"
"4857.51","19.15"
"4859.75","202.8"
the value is 4812.98 angstrom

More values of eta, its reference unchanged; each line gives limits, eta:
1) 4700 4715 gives 4714.26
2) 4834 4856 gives 4853.04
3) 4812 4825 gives 4821.85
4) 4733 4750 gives 4749.13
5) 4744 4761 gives 4755.69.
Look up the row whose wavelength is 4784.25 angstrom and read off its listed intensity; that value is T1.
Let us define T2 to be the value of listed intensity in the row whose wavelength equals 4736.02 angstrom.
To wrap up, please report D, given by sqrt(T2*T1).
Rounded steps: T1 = 20.25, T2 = 19.63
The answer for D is 19.9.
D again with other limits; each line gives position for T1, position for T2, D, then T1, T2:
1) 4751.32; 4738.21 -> 21.6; 21.87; 21.25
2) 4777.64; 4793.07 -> 24.8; 24.57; 25.1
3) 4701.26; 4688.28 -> 23.4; 25.27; 21.6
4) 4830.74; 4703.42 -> 21.5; 21.56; 21.38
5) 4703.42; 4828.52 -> 22.1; 21.38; 22.82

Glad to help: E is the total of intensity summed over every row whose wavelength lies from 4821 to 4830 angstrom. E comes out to 86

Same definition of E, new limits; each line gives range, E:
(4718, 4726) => 88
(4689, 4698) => 98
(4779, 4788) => 78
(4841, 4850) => 79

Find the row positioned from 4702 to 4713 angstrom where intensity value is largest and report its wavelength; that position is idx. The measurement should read 4712.09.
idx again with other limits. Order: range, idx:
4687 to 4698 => 4692.60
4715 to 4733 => 4720.78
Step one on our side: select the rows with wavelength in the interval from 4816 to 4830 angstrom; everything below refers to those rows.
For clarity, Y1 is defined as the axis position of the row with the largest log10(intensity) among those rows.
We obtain 4826.29 angstrom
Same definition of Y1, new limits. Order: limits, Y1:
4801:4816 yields 4801.91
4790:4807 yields 4801.91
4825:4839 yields 4826.29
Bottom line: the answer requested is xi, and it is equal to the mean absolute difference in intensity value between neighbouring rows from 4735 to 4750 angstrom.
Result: 2.59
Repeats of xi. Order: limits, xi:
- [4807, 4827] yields 1.37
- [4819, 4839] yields 2.18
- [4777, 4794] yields 2.32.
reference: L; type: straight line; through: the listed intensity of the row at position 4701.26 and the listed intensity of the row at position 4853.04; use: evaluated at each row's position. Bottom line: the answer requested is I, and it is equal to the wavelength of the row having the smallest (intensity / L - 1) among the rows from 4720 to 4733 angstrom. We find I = 4731.66 angstrom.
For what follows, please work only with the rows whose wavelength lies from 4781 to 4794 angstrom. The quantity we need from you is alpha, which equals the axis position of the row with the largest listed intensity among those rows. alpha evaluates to 4793.07 angstrom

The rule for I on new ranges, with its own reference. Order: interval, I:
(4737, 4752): 4742.57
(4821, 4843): 4839.65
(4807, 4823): 4815.19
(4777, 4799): 4782.05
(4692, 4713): 4705.59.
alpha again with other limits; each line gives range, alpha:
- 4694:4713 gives 4696.93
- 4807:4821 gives 4810.76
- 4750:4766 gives 4751.32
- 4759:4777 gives 4775.45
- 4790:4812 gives 4801.91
